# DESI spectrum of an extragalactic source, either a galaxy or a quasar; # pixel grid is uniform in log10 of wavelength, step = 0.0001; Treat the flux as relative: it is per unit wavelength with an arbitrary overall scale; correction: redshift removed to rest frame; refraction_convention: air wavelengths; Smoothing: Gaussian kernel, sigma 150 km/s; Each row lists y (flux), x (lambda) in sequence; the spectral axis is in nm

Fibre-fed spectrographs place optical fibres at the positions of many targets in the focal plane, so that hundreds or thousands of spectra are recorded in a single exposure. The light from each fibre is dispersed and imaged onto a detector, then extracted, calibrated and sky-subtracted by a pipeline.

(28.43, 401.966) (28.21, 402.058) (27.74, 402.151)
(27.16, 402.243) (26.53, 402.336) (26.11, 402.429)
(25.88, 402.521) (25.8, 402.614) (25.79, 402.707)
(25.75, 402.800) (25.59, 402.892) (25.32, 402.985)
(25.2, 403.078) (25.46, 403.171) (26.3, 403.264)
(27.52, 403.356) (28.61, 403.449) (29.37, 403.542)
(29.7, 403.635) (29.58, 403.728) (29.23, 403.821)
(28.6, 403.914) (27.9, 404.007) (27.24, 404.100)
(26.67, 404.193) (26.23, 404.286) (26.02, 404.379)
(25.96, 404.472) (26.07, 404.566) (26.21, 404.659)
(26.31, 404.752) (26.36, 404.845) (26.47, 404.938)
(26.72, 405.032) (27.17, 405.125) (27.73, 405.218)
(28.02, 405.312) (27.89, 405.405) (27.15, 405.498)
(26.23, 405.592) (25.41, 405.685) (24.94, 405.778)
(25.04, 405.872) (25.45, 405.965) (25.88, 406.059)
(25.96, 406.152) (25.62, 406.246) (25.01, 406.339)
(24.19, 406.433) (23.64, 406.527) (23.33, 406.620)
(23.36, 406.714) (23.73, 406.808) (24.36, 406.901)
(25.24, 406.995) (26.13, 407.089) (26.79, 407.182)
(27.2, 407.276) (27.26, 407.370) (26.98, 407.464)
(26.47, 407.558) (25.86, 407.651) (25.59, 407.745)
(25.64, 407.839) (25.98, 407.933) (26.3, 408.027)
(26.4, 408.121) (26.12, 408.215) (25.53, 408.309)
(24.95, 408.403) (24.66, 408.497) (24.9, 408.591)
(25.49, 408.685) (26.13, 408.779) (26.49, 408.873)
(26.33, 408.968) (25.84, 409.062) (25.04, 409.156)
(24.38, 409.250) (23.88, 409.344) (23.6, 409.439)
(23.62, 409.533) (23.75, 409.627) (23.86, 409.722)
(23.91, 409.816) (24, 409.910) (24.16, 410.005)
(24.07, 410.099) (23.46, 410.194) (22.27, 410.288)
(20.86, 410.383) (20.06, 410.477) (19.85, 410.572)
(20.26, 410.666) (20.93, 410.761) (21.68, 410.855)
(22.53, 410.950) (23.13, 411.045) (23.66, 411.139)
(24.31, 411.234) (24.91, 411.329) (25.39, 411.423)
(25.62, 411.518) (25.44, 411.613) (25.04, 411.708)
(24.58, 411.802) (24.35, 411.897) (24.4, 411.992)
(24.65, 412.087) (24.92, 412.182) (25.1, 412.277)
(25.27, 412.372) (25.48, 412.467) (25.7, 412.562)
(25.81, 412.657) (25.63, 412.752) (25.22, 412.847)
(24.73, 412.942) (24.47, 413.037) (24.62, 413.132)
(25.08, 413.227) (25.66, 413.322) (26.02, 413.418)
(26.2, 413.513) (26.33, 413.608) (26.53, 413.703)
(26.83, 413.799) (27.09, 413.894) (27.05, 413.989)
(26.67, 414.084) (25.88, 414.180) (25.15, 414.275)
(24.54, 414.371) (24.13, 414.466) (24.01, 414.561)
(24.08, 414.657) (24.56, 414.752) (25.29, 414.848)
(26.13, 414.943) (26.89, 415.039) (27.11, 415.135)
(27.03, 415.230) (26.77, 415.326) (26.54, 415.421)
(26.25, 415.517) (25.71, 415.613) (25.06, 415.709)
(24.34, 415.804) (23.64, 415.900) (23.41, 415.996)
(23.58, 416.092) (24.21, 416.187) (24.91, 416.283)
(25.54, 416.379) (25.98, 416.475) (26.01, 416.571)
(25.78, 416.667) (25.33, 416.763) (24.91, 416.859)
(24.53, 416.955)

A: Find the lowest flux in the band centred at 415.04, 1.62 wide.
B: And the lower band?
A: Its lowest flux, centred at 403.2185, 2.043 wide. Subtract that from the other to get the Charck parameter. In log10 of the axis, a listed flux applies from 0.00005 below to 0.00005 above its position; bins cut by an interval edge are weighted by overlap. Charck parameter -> -1.2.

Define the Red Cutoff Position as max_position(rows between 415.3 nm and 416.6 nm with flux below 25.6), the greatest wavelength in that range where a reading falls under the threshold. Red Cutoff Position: 416.379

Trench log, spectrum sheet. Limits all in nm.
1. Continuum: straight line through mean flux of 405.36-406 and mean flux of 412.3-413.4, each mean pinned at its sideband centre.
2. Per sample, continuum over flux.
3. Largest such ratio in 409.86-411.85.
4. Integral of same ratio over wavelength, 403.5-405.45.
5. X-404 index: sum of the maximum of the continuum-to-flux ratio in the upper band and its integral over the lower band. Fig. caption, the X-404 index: 3.15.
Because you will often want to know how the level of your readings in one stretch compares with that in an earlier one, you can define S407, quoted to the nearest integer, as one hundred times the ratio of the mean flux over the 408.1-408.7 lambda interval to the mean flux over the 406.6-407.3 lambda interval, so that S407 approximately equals 102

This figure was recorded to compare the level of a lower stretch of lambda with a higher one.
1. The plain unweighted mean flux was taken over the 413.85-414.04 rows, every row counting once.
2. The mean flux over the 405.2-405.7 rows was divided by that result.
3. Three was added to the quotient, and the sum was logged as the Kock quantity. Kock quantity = 4.00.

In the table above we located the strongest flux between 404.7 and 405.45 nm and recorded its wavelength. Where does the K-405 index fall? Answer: 405.312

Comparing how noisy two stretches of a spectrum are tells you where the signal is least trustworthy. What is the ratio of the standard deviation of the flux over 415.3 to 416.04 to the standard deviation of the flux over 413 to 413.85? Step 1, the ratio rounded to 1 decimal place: 1.5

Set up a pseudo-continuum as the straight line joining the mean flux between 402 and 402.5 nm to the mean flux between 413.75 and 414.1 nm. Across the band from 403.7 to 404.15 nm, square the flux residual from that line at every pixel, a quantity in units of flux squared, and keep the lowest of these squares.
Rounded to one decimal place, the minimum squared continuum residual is 0.0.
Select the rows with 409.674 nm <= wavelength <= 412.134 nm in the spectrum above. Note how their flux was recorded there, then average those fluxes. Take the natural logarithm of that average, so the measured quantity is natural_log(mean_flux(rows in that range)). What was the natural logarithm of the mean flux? 3.15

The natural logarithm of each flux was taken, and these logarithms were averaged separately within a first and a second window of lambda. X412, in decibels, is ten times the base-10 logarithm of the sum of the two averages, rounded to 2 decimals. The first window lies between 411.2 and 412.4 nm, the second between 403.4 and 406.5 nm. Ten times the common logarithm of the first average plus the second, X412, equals 8.13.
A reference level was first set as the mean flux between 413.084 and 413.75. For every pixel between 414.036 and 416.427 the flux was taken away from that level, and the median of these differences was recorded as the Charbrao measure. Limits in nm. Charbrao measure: 0.6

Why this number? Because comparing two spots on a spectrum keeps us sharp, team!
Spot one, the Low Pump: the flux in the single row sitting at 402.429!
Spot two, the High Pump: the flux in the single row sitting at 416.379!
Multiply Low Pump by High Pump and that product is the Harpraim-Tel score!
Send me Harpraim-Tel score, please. 667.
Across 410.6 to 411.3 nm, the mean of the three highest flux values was 23.7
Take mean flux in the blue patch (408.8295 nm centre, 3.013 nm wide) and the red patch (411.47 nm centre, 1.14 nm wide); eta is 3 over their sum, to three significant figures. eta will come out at 0.0606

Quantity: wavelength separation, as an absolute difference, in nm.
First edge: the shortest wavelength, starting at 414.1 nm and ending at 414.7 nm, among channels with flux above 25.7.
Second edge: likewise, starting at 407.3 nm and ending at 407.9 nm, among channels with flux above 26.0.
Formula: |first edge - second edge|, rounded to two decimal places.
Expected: 6.81 nm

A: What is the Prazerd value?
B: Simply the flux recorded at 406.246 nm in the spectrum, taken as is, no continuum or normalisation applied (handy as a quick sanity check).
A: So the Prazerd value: 25.62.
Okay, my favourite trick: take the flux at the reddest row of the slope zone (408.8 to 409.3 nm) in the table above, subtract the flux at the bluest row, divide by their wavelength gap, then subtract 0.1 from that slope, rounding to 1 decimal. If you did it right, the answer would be -5.7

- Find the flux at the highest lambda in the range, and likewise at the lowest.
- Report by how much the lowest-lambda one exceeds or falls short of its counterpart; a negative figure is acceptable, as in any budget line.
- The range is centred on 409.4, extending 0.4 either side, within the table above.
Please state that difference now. 2.0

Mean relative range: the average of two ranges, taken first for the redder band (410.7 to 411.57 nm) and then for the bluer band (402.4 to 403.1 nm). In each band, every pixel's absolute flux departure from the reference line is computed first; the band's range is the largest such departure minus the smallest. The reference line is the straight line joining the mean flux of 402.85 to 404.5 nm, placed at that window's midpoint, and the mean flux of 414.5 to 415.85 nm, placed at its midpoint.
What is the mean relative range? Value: 2.8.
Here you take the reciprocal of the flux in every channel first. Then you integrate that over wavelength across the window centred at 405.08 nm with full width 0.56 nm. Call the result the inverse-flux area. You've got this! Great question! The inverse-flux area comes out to 0.0207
